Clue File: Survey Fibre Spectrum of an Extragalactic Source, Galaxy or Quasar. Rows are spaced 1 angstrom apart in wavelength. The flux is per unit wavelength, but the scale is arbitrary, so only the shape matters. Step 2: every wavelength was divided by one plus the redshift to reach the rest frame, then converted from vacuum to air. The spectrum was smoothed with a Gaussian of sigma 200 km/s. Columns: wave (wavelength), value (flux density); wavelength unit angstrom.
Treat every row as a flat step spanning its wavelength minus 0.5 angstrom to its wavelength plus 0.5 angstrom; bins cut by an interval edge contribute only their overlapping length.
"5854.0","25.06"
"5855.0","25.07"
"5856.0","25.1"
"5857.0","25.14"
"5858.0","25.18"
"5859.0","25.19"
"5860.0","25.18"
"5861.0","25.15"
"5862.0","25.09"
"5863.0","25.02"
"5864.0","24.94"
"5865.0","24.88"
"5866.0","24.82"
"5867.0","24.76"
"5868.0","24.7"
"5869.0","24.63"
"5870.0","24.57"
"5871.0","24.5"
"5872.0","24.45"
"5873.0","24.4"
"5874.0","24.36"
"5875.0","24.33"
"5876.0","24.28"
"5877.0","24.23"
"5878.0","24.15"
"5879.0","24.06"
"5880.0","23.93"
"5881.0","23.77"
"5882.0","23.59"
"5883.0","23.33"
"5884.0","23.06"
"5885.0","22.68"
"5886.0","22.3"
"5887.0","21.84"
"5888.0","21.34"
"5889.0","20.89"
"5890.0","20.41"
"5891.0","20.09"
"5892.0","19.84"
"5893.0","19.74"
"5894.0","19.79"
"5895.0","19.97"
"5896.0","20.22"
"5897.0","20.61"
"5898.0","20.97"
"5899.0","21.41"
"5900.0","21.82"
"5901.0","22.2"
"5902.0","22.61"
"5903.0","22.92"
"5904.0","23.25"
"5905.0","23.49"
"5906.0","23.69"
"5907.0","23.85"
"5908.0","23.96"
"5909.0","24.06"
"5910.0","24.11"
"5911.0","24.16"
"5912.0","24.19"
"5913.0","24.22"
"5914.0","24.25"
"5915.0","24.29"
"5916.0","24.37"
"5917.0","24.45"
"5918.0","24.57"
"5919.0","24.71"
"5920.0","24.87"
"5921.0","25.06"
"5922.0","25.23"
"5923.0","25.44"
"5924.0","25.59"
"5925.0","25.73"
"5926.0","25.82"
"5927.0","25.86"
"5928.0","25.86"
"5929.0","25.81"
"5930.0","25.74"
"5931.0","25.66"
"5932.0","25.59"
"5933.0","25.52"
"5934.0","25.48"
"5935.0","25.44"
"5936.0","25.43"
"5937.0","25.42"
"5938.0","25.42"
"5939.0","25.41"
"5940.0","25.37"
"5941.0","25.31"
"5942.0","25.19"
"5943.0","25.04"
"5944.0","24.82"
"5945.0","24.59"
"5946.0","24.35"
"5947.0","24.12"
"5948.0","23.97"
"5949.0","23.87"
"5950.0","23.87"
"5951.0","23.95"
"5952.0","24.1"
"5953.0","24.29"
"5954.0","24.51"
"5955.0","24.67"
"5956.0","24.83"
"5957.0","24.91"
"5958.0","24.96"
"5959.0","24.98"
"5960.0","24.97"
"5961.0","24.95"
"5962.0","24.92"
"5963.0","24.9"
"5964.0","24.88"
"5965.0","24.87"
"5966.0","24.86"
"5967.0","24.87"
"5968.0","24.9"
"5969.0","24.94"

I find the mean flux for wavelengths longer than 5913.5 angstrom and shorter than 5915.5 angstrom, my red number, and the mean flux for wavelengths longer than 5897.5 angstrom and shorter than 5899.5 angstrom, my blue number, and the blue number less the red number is -3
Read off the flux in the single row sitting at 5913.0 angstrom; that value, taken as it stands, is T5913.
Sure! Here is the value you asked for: 24.22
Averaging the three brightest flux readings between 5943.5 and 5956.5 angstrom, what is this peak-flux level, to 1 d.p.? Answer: 24.8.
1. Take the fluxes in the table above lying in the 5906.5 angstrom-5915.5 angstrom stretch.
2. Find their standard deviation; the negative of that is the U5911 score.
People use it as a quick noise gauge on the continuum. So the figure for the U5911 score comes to -0.14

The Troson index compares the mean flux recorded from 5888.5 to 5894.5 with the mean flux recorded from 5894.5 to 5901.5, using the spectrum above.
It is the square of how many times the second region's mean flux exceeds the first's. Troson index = 1.09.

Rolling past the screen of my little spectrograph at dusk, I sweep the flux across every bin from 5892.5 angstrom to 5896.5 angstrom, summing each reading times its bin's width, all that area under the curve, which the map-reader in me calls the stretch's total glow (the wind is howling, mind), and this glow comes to 80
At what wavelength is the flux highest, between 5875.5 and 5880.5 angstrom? 5876.0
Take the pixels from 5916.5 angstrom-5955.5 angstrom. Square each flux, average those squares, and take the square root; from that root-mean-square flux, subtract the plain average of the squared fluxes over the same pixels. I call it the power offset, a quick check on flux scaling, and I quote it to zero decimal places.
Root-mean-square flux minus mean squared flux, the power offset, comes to -602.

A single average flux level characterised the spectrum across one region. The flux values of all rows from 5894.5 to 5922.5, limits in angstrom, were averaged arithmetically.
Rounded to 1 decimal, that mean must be 23.3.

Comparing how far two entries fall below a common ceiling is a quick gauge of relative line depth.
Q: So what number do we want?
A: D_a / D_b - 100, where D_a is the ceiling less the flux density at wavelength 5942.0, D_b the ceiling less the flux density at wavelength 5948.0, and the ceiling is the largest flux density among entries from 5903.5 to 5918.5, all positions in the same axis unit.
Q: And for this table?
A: -101.0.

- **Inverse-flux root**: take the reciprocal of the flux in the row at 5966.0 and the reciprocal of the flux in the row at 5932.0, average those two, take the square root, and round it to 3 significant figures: 0.199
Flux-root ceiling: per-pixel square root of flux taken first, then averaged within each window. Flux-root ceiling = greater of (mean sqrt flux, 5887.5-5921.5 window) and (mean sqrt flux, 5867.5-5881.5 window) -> 4.93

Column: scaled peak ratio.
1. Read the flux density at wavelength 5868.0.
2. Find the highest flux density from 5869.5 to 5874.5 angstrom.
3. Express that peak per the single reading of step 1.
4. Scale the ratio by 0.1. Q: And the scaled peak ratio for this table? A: 0.099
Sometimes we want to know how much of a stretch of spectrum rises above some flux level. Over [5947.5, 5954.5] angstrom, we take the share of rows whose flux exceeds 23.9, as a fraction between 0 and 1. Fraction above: 0.71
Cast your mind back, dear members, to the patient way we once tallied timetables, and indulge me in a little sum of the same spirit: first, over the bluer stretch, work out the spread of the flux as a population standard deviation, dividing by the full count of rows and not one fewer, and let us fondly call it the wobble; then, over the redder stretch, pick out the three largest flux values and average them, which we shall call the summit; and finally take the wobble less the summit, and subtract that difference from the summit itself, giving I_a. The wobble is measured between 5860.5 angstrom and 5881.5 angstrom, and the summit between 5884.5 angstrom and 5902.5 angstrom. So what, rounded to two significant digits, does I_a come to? 45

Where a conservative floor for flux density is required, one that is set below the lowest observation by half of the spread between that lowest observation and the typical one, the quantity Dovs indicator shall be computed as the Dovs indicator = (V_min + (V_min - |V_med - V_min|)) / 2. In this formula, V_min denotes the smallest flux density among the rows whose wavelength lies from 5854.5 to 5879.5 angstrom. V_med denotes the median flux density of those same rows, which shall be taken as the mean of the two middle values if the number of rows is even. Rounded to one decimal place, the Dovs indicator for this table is 23.7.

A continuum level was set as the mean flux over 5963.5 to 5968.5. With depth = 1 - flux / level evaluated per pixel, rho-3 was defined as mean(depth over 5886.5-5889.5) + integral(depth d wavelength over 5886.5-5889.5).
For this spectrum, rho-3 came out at 0.566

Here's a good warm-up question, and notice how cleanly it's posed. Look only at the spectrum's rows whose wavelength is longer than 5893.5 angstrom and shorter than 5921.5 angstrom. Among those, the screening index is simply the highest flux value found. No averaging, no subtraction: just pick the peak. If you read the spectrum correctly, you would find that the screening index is 25.06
